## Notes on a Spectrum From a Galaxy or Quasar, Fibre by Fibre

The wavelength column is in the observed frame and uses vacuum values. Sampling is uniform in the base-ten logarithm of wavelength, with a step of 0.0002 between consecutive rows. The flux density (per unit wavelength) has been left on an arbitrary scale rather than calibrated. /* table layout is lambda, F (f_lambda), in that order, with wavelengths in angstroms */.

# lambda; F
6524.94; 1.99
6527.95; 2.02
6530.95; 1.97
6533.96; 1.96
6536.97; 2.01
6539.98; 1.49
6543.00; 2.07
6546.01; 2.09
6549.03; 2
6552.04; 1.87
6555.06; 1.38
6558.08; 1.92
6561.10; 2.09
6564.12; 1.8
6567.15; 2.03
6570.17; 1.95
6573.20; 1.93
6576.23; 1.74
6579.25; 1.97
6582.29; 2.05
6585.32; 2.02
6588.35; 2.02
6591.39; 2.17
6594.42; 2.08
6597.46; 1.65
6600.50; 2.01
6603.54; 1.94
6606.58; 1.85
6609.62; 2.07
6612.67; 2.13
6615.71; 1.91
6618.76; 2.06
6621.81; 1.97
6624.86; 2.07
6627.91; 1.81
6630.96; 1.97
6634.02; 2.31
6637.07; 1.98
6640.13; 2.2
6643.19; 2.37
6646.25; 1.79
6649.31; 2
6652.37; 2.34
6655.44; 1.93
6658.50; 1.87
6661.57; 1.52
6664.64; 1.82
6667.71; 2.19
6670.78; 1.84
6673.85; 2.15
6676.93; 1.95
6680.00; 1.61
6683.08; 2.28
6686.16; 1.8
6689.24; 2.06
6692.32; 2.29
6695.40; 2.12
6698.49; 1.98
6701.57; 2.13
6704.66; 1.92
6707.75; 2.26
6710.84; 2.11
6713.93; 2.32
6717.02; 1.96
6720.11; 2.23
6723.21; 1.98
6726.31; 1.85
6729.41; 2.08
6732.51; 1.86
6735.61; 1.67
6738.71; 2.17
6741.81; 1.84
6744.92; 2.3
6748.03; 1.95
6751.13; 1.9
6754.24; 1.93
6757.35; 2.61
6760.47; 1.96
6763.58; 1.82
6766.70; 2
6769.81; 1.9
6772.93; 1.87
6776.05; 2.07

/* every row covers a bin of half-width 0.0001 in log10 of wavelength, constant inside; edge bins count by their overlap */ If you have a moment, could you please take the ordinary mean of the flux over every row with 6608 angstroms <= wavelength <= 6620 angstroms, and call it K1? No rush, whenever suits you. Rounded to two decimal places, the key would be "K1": 2.04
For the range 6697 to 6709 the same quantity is 2.07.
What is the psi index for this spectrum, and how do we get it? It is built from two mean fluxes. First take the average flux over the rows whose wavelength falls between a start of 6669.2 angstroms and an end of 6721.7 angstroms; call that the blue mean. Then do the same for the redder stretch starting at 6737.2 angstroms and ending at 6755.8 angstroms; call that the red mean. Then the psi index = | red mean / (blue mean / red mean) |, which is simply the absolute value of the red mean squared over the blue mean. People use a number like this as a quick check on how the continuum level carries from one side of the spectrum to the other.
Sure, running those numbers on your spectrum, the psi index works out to 1.97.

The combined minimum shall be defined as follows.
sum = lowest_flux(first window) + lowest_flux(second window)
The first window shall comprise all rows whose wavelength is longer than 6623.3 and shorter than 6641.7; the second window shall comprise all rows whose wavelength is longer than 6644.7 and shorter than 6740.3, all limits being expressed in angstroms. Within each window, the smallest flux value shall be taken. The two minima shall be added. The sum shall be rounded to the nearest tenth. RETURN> 3.3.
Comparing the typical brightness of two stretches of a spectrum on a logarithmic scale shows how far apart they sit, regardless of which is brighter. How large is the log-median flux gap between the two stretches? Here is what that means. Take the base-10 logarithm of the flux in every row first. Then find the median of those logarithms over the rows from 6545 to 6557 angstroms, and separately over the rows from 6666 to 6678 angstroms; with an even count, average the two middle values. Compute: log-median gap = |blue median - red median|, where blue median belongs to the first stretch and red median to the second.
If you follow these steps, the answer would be 0.025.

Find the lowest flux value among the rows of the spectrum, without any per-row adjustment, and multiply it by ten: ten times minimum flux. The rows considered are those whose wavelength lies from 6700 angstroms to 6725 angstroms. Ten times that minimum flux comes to 19.2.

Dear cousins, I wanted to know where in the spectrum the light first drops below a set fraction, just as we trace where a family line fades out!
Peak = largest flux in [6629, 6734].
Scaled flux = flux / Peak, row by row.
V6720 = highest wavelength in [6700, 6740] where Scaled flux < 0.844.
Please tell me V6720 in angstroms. 6735.61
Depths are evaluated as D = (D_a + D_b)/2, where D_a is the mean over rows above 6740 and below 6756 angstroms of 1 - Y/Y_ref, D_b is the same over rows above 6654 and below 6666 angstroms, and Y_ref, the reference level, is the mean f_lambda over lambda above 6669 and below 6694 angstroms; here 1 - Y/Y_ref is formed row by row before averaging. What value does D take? 0.06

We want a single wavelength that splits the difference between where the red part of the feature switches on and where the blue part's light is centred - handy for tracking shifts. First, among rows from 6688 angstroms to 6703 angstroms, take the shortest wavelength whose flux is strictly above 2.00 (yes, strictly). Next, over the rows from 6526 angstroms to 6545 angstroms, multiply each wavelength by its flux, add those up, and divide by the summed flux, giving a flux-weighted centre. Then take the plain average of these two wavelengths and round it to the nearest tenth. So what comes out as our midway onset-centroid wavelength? 6612.3 angstroms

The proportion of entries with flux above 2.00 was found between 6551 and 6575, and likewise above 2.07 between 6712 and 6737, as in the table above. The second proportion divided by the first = 1.5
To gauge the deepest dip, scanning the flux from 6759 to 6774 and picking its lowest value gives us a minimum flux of 1.82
